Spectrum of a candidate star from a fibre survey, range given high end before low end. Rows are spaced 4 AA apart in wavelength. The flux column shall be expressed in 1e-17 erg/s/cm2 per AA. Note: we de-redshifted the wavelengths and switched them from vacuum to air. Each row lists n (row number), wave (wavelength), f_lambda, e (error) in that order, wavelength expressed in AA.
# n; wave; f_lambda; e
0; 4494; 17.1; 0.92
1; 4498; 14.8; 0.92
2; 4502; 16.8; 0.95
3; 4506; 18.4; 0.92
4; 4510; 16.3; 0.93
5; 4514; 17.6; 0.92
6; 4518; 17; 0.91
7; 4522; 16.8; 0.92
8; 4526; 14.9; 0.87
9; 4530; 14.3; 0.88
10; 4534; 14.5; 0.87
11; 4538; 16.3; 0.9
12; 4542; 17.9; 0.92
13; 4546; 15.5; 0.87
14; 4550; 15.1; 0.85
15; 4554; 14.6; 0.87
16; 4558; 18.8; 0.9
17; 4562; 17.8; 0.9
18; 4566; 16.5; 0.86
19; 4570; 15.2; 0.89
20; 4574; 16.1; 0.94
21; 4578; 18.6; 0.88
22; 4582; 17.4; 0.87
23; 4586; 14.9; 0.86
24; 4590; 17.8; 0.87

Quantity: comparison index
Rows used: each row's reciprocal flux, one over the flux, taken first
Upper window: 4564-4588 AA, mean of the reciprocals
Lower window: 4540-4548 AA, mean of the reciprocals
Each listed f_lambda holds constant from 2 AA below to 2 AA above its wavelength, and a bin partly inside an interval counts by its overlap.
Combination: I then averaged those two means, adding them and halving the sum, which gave 0.0607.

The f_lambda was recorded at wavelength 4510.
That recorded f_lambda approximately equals 16.3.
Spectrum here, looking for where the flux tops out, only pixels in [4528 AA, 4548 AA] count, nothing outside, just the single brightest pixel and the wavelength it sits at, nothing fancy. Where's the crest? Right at 4542 AA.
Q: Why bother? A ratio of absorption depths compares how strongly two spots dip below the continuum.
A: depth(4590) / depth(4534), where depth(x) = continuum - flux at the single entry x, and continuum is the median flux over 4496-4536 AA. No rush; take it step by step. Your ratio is -0.6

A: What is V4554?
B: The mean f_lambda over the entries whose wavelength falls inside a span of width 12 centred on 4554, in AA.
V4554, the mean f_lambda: 16.2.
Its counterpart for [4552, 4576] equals 16.5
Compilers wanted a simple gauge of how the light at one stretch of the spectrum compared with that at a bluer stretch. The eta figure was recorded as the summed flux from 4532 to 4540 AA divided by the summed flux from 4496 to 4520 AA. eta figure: 0.3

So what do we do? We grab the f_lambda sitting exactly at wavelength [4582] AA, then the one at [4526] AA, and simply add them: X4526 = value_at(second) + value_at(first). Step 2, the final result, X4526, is 32.3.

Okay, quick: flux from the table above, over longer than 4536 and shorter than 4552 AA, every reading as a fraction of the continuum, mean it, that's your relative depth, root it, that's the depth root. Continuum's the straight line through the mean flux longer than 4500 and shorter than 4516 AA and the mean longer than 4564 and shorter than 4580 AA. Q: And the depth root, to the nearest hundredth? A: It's 0.98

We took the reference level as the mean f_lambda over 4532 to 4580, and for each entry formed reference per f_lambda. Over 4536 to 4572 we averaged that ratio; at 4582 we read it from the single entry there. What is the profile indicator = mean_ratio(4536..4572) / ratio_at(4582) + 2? 3.07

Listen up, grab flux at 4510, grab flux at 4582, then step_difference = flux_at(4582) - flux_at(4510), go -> 1.1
